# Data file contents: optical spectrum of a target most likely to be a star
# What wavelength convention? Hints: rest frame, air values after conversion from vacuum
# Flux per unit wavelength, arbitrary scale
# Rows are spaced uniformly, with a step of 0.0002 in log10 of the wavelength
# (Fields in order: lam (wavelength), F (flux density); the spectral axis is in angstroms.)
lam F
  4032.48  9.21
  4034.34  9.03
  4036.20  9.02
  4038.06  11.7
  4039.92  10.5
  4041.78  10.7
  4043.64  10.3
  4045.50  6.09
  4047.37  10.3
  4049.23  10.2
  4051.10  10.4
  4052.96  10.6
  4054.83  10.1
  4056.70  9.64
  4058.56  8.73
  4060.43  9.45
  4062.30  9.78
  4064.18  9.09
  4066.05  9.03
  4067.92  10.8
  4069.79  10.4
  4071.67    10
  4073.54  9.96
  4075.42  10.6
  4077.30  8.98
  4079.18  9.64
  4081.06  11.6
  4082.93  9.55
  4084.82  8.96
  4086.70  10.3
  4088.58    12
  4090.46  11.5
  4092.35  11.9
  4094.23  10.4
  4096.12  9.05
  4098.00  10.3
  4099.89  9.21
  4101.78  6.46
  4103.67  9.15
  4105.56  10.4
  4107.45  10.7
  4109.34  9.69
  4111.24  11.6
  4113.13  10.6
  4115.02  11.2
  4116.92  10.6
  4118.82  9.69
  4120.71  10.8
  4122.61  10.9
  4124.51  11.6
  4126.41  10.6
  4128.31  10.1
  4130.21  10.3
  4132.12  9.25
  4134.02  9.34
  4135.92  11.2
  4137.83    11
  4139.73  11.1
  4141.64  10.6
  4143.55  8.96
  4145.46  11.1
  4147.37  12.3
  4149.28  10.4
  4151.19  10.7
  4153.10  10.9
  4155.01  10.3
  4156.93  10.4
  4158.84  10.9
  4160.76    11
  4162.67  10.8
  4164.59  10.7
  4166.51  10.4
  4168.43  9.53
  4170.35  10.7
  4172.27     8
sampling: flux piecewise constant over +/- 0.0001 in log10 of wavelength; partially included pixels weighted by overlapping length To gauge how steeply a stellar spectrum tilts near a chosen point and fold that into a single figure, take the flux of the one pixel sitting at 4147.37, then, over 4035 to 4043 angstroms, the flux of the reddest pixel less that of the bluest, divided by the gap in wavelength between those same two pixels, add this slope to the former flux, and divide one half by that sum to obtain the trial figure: 0.040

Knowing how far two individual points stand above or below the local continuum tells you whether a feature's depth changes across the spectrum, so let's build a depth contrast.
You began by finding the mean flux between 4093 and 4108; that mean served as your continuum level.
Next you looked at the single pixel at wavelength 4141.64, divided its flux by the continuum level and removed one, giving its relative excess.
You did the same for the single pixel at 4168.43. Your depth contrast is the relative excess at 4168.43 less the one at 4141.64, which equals -0.11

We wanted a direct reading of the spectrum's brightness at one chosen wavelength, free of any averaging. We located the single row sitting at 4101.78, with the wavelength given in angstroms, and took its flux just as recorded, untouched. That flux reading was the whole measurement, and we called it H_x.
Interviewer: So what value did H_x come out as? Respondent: 6.46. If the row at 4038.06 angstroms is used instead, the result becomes 11.7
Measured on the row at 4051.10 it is 10.4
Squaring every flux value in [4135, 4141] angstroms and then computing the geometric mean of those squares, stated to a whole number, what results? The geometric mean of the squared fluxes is 123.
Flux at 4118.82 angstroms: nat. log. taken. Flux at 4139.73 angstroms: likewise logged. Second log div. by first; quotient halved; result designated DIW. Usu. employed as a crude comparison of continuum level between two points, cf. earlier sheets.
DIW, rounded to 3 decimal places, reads 0.530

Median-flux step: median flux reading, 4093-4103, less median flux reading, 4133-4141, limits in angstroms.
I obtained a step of -1.8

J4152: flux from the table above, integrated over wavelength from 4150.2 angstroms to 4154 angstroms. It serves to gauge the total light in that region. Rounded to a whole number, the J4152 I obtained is 41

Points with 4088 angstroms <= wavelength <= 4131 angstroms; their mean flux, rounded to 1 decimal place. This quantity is 10.4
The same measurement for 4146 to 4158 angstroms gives 10.8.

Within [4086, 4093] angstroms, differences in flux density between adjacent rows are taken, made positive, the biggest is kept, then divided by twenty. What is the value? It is 0.085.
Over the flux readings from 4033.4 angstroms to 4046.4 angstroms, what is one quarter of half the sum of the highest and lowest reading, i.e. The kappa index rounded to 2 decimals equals 2.22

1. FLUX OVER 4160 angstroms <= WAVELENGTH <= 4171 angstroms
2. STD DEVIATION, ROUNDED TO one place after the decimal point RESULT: 0.5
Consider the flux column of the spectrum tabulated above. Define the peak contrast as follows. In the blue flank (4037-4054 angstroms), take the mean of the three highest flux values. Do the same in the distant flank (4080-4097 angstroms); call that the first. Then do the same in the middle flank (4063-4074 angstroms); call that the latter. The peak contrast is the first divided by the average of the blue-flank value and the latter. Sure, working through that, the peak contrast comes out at 1.11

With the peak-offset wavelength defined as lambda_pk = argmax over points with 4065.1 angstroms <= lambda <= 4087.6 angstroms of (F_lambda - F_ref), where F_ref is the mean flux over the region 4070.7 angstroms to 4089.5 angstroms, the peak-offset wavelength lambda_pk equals 4081.06 angstroms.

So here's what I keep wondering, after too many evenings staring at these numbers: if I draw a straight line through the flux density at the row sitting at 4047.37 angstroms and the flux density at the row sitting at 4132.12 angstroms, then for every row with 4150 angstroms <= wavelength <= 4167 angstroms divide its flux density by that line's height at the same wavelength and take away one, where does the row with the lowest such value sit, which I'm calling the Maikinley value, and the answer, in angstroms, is 4155.01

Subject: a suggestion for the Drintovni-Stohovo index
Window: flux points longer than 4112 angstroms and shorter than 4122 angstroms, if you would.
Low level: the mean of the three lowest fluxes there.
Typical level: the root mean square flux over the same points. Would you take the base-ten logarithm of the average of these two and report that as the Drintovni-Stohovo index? 1.02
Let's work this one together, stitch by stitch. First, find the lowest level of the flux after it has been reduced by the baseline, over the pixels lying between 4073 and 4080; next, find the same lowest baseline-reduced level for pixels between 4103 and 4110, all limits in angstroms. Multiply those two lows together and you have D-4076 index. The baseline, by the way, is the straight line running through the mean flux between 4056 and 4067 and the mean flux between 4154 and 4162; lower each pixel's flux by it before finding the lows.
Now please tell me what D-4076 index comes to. 0.4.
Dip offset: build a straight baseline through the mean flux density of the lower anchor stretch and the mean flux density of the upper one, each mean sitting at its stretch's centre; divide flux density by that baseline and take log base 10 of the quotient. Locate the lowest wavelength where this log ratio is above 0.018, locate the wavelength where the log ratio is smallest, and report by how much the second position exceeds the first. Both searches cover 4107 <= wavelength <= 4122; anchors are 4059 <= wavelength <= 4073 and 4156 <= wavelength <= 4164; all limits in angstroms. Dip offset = 11.4 angstroms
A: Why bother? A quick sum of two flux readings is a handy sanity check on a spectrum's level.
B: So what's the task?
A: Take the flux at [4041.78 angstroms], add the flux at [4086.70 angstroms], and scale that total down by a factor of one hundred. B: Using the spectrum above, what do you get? 0.21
